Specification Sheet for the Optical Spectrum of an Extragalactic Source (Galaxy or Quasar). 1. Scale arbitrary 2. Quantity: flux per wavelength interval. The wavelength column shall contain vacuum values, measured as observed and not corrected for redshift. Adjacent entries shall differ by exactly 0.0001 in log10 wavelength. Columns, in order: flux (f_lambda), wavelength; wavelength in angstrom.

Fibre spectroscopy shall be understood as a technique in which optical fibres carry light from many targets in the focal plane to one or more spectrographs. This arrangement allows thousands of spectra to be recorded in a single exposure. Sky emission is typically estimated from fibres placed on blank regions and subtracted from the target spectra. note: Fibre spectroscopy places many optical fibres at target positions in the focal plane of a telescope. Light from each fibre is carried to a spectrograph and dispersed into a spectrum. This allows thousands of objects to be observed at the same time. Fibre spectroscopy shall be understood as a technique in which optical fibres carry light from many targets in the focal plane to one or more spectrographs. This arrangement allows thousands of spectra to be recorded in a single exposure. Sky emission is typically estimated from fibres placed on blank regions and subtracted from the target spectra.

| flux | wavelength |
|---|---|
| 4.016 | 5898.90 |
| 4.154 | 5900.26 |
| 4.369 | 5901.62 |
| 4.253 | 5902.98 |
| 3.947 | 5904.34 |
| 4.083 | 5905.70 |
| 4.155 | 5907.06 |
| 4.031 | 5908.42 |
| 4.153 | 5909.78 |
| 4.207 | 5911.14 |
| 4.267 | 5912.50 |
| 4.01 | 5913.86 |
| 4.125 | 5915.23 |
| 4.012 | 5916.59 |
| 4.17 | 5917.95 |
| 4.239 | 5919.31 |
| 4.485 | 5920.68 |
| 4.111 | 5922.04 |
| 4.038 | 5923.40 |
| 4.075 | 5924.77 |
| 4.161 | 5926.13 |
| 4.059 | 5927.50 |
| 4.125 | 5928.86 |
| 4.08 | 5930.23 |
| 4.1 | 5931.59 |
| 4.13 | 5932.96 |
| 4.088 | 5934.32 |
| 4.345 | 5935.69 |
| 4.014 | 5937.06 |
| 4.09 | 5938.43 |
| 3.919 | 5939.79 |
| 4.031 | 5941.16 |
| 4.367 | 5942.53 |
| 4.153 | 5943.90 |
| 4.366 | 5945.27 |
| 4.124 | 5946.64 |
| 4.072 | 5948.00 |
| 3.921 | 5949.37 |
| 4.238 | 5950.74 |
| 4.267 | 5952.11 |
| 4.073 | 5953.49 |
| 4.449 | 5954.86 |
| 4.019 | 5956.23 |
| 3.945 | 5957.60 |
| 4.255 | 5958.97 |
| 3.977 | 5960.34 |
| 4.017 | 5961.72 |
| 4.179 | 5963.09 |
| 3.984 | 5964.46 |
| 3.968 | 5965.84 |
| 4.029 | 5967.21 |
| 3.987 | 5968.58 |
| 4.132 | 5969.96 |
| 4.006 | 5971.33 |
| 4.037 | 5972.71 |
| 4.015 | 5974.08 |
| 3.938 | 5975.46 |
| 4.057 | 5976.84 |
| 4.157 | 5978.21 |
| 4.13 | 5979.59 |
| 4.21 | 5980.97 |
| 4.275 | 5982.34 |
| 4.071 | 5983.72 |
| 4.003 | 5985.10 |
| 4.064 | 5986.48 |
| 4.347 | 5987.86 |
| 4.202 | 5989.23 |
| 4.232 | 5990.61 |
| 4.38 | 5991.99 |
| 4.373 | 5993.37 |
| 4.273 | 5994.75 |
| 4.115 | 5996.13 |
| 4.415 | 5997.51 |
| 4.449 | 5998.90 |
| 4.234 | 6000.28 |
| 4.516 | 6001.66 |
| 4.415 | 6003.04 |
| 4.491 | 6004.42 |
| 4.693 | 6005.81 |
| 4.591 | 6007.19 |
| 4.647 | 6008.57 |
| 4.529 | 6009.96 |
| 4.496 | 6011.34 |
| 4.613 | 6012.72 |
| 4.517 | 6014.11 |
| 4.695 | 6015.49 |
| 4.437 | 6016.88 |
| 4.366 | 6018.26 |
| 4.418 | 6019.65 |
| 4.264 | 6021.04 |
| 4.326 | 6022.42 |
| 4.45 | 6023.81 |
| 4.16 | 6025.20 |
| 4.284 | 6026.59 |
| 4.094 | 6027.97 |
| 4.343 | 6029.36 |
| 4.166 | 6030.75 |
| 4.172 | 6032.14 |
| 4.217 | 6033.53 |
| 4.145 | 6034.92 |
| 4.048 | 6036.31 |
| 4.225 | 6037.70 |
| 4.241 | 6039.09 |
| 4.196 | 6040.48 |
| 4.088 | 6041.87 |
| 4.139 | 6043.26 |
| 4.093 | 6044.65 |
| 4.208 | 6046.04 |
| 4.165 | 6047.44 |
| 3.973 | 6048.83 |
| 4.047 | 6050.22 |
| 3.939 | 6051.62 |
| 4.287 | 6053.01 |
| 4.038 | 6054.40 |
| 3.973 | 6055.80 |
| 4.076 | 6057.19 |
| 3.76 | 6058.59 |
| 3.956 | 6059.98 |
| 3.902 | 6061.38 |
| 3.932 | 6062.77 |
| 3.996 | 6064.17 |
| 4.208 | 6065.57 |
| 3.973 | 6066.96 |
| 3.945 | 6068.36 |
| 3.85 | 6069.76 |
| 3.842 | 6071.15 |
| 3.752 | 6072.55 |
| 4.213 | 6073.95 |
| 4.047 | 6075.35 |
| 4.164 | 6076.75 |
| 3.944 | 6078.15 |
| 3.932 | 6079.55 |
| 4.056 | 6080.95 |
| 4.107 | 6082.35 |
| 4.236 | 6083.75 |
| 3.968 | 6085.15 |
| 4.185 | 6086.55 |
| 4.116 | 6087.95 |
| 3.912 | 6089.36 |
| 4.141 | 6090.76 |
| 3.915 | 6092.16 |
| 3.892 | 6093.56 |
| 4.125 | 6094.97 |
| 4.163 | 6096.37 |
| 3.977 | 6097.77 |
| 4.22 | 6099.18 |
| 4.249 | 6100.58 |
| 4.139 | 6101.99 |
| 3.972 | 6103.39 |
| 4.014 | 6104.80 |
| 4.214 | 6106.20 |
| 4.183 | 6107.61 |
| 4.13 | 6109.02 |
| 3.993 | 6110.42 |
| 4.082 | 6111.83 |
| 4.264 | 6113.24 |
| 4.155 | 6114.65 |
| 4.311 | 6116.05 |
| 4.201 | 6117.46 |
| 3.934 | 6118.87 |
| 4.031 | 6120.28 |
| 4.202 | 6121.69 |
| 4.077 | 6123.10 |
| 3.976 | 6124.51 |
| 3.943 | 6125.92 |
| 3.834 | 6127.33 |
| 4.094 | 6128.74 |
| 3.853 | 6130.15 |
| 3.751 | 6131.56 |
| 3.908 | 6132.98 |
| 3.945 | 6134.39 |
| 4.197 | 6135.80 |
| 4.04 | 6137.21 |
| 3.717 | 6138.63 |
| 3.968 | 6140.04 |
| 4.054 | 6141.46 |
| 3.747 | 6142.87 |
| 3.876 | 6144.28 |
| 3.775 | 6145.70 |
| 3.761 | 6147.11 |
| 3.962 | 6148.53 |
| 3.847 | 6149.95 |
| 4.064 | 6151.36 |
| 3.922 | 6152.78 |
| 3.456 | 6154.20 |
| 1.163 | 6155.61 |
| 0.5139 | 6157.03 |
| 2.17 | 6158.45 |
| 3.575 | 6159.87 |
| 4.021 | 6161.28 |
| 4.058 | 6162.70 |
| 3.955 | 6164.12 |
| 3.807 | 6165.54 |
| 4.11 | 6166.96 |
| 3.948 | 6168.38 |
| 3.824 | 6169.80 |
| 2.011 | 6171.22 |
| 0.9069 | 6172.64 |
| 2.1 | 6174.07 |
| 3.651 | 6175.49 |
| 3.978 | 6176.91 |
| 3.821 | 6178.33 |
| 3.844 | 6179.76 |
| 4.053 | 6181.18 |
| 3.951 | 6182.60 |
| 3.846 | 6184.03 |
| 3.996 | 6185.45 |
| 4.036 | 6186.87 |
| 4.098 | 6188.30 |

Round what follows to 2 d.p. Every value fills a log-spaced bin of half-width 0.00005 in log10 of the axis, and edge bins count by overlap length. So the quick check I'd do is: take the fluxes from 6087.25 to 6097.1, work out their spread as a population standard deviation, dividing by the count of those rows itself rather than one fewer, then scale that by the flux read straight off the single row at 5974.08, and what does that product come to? 0.46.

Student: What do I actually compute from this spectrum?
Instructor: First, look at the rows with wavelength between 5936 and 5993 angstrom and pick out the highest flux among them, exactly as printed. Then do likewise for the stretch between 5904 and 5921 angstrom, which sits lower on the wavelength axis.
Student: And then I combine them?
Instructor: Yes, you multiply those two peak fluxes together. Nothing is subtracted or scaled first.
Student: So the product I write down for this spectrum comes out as 20.0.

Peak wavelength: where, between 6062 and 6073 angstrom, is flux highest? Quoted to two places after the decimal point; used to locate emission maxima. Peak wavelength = 6065.57 angstrom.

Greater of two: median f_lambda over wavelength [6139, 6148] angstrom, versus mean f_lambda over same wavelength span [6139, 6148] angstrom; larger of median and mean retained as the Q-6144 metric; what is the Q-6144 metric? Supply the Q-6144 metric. 3.9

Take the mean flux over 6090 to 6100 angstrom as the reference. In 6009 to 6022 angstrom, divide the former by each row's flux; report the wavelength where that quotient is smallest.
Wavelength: 6015.49 angstrom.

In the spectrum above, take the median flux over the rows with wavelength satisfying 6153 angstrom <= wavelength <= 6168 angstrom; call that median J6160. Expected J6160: 3.7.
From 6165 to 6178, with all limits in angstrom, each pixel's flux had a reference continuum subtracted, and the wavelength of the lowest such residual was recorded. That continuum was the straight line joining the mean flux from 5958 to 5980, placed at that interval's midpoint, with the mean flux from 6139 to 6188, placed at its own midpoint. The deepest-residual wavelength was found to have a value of 6172.64 angstrom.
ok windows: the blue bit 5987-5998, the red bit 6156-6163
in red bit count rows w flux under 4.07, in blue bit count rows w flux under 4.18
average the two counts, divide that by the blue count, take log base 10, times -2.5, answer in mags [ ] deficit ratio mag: -1.19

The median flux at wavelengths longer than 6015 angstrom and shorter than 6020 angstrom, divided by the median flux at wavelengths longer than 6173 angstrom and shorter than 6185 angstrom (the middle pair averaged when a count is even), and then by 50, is 0.0230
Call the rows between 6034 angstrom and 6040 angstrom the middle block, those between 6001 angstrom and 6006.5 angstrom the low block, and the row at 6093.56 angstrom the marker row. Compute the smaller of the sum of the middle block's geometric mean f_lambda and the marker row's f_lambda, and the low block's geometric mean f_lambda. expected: 4.53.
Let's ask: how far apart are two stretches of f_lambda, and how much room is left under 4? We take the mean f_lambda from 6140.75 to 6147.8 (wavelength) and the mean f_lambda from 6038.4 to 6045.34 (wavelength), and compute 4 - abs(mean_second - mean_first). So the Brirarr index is 3.69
